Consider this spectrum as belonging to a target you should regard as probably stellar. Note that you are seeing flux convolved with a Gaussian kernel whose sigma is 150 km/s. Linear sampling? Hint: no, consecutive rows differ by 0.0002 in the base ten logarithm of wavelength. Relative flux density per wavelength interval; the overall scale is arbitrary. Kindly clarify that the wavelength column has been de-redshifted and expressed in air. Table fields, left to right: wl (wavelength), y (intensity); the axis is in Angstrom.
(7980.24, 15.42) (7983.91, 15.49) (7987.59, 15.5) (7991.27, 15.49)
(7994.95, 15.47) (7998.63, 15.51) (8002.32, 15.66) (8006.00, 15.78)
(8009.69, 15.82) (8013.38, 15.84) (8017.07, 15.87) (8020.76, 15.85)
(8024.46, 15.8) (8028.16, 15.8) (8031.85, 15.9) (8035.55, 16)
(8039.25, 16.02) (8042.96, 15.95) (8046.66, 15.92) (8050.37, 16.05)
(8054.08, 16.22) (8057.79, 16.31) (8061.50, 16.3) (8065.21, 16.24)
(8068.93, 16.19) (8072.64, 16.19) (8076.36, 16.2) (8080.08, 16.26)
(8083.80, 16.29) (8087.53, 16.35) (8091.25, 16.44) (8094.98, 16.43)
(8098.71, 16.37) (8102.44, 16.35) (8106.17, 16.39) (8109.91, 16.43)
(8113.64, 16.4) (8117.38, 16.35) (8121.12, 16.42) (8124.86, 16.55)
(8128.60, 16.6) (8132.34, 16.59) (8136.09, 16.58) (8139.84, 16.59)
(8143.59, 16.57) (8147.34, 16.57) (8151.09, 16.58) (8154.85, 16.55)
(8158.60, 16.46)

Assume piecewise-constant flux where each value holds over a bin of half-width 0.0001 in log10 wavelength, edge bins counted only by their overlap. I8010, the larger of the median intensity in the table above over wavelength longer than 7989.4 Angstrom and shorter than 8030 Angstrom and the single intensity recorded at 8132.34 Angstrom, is 16.6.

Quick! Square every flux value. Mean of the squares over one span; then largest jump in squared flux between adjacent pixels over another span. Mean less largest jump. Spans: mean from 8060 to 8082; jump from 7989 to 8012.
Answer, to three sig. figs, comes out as 259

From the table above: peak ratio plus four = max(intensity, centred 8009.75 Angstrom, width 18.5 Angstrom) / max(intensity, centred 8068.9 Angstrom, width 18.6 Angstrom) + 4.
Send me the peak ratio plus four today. 4.974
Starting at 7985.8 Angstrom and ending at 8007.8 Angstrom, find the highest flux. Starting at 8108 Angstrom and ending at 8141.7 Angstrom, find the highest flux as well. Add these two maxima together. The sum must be 32.4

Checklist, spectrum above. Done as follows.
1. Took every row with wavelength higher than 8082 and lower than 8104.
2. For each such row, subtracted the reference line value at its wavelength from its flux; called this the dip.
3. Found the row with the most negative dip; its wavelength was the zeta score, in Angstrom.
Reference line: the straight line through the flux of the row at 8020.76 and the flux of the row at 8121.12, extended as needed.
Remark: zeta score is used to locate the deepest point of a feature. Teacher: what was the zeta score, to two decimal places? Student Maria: 8102.44 Angstrom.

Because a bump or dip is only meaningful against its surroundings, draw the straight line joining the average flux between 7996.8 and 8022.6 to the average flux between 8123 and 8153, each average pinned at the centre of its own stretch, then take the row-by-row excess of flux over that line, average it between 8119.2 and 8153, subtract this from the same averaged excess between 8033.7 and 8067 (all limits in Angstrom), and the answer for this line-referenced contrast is 0.10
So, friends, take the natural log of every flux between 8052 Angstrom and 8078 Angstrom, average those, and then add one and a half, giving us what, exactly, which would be 4.29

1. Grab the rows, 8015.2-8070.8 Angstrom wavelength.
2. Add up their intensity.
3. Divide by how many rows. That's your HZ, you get 16.0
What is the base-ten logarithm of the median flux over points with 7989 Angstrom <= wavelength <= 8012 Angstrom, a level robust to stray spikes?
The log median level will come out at 1.19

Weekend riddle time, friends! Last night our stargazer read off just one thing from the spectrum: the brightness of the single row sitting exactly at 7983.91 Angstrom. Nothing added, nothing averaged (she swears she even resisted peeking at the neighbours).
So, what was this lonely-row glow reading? 15.49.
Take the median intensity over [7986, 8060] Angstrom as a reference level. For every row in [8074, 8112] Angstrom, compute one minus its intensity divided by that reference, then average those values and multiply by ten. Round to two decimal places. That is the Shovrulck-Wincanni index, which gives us -0.32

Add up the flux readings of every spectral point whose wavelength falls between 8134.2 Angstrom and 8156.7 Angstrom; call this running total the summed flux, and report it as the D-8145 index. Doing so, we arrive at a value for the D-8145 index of 99.4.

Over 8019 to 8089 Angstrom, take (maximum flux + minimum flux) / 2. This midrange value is 16.1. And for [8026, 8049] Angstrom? 15.9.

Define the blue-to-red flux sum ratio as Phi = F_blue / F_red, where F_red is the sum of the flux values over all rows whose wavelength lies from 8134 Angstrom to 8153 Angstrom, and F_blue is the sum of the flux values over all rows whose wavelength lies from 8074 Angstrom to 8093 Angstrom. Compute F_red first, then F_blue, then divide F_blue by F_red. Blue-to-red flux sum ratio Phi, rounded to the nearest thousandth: 0.984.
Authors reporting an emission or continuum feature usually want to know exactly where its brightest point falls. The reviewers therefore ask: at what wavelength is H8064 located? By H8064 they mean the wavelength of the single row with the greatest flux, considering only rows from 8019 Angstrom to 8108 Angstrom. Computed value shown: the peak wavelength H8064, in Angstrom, 8091.25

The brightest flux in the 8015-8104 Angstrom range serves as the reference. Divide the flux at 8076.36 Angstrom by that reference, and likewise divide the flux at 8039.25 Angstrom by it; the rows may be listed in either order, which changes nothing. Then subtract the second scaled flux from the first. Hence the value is 0.011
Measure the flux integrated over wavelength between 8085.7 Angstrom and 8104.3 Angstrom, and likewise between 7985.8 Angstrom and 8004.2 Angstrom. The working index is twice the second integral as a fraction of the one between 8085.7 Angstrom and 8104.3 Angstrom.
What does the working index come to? 1.87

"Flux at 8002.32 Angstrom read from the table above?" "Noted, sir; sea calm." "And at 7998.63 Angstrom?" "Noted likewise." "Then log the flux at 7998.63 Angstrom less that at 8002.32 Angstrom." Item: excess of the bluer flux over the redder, -0.15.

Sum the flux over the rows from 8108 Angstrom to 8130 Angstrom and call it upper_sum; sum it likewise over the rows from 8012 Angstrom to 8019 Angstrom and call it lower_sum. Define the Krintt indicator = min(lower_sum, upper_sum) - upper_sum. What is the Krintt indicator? -67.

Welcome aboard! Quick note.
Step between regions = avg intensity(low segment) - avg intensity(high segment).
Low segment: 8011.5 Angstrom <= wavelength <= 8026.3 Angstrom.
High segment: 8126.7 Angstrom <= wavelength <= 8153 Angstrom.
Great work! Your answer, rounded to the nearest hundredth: -0.74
